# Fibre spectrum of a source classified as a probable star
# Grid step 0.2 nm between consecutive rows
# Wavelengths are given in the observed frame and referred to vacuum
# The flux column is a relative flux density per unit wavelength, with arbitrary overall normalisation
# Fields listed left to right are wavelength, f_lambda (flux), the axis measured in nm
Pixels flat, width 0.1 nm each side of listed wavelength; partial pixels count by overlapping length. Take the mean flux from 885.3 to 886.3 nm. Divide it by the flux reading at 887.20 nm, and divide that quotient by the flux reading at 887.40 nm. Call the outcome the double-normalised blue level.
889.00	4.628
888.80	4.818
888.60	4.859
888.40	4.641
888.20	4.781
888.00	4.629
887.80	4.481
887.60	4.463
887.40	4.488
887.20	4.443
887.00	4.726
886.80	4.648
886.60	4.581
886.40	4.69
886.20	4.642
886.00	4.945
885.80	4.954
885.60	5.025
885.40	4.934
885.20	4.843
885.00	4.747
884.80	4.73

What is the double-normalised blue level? 0.246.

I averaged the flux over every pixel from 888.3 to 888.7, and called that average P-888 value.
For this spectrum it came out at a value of 4.75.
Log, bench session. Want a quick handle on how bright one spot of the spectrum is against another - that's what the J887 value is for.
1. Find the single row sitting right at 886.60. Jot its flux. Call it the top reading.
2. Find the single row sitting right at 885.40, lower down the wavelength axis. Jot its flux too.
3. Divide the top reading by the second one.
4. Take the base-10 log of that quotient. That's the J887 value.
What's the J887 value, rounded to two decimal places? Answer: -0.03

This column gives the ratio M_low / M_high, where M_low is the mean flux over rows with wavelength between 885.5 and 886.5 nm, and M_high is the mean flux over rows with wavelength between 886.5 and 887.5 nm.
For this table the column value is 1.060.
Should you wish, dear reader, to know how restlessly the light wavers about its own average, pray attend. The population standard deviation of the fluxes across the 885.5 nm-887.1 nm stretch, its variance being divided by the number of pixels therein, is 0.160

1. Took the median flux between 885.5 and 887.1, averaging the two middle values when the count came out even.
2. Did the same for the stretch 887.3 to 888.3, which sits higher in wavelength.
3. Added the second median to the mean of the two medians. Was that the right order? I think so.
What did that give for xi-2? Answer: 9.09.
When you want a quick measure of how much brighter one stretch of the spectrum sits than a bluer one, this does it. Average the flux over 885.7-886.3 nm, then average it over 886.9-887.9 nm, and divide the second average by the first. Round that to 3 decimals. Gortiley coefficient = 0.933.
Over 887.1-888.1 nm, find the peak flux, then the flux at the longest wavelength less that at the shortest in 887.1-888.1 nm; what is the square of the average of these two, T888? 5.8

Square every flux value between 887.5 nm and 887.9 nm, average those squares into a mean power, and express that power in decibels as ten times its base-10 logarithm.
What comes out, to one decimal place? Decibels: 13.0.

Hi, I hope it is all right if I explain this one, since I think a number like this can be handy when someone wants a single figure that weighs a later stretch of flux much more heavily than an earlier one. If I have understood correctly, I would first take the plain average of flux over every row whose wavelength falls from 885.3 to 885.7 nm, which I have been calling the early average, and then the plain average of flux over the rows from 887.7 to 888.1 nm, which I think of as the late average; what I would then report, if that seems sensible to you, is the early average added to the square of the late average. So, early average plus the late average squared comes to 25.7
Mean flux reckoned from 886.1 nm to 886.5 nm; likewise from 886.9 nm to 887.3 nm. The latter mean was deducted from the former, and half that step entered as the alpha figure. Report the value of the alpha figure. 0.041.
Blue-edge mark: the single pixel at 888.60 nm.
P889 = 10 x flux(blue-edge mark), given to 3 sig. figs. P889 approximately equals 48.6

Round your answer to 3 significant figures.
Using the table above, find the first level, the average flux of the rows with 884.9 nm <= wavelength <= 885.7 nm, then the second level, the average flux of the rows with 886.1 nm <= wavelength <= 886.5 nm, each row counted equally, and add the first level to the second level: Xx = 9.55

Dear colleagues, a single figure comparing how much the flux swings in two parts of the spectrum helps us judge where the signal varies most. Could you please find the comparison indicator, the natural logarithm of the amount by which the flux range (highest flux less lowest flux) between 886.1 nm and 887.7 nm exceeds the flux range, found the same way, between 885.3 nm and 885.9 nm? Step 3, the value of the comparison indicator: -1.65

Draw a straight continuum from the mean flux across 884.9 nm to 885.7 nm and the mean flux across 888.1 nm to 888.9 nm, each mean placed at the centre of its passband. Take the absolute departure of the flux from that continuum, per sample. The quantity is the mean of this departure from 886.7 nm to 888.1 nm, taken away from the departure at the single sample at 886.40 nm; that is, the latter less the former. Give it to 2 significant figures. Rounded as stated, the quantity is -0.10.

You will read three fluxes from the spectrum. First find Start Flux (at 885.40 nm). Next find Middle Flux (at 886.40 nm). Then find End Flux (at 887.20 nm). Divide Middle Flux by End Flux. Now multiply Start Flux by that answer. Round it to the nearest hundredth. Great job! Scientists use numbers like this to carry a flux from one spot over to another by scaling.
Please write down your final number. 5.21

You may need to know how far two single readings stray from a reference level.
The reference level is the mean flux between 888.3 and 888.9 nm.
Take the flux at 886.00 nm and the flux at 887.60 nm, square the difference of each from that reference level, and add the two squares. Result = 0.126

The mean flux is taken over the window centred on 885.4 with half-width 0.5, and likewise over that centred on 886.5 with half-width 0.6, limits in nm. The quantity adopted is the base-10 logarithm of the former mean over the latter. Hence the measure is 0.018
